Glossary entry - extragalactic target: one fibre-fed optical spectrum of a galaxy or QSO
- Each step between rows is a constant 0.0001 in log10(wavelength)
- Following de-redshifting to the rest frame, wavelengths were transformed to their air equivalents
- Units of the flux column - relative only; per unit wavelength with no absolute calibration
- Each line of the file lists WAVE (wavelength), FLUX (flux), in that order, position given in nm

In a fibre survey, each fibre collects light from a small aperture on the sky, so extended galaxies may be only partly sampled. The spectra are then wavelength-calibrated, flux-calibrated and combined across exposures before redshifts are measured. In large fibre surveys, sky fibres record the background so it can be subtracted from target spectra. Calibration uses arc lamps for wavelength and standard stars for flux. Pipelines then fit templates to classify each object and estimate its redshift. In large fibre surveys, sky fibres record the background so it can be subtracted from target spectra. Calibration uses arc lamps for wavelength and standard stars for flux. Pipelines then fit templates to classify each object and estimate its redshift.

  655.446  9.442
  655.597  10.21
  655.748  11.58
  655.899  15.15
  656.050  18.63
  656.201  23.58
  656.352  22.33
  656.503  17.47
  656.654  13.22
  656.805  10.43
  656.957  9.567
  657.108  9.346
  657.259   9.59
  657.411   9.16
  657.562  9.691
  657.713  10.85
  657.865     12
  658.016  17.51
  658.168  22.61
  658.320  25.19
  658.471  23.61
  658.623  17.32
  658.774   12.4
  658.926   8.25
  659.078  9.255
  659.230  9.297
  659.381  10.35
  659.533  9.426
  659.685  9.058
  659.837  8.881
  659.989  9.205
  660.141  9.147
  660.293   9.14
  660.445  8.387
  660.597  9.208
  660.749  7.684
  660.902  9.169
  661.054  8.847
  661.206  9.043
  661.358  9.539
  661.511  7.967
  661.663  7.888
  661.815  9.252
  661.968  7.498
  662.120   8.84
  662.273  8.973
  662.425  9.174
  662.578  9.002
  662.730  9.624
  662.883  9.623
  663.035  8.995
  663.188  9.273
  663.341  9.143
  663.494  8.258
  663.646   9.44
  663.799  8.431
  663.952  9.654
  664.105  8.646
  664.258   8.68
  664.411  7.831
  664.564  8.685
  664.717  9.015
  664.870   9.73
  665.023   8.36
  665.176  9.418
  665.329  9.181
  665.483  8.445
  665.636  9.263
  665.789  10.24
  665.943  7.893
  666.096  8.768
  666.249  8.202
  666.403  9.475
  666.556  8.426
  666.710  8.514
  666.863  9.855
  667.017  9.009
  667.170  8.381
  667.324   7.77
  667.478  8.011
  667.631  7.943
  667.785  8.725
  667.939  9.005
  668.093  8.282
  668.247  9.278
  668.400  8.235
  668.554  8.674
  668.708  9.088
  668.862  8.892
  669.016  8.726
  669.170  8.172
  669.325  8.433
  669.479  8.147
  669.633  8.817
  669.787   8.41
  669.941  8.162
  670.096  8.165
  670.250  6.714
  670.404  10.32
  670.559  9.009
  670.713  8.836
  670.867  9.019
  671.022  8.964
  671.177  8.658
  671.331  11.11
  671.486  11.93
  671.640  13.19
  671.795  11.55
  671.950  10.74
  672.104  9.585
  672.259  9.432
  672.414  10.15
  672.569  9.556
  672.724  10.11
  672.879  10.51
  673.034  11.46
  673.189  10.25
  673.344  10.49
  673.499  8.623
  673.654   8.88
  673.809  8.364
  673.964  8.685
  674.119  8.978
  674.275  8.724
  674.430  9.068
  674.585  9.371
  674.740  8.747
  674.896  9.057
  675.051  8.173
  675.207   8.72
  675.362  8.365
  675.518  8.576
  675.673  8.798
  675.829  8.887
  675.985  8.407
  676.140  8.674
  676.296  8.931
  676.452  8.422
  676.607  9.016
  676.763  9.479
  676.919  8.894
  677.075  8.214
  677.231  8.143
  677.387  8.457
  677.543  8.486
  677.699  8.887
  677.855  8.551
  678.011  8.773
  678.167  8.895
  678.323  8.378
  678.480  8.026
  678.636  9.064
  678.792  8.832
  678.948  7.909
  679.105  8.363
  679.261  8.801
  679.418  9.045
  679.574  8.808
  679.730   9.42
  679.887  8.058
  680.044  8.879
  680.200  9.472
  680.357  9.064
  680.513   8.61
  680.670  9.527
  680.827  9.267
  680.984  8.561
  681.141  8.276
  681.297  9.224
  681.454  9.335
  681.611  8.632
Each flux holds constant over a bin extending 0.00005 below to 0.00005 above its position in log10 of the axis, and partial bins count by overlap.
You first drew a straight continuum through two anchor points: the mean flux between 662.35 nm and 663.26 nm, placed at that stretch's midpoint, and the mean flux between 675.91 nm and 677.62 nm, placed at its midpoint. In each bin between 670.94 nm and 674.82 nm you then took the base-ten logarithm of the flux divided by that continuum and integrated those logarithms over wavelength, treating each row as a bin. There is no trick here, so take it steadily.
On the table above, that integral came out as 0.18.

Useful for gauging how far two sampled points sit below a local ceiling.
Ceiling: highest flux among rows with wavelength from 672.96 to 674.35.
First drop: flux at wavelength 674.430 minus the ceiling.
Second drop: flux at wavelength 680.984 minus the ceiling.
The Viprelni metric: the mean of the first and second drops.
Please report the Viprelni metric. -2.6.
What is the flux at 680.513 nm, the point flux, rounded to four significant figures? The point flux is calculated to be 8.610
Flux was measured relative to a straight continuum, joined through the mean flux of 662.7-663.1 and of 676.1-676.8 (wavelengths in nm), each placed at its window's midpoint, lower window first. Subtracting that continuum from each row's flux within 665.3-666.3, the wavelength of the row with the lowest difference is 665.943 nm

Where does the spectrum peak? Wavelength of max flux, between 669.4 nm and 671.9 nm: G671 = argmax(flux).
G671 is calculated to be 671.640 nm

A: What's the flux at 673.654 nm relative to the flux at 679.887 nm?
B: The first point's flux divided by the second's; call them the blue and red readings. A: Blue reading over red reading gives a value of 1.10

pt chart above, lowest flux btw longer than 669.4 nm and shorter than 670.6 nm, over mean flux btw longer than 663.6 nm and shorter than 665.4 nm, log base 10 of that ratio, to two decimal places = -0.12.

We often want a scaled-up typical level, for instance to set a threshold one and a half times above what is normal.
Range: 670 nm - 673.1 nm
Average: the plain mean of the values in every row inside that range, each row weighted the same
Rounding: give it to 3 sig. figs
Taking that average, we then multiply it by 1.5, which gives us 14.9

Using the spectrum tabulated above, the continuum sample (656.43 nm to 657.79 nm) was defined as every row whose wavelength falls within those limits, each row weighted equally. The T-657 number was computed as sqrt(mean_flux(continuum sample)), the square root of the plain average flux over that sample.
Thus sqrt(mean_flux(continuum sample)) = 3.32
